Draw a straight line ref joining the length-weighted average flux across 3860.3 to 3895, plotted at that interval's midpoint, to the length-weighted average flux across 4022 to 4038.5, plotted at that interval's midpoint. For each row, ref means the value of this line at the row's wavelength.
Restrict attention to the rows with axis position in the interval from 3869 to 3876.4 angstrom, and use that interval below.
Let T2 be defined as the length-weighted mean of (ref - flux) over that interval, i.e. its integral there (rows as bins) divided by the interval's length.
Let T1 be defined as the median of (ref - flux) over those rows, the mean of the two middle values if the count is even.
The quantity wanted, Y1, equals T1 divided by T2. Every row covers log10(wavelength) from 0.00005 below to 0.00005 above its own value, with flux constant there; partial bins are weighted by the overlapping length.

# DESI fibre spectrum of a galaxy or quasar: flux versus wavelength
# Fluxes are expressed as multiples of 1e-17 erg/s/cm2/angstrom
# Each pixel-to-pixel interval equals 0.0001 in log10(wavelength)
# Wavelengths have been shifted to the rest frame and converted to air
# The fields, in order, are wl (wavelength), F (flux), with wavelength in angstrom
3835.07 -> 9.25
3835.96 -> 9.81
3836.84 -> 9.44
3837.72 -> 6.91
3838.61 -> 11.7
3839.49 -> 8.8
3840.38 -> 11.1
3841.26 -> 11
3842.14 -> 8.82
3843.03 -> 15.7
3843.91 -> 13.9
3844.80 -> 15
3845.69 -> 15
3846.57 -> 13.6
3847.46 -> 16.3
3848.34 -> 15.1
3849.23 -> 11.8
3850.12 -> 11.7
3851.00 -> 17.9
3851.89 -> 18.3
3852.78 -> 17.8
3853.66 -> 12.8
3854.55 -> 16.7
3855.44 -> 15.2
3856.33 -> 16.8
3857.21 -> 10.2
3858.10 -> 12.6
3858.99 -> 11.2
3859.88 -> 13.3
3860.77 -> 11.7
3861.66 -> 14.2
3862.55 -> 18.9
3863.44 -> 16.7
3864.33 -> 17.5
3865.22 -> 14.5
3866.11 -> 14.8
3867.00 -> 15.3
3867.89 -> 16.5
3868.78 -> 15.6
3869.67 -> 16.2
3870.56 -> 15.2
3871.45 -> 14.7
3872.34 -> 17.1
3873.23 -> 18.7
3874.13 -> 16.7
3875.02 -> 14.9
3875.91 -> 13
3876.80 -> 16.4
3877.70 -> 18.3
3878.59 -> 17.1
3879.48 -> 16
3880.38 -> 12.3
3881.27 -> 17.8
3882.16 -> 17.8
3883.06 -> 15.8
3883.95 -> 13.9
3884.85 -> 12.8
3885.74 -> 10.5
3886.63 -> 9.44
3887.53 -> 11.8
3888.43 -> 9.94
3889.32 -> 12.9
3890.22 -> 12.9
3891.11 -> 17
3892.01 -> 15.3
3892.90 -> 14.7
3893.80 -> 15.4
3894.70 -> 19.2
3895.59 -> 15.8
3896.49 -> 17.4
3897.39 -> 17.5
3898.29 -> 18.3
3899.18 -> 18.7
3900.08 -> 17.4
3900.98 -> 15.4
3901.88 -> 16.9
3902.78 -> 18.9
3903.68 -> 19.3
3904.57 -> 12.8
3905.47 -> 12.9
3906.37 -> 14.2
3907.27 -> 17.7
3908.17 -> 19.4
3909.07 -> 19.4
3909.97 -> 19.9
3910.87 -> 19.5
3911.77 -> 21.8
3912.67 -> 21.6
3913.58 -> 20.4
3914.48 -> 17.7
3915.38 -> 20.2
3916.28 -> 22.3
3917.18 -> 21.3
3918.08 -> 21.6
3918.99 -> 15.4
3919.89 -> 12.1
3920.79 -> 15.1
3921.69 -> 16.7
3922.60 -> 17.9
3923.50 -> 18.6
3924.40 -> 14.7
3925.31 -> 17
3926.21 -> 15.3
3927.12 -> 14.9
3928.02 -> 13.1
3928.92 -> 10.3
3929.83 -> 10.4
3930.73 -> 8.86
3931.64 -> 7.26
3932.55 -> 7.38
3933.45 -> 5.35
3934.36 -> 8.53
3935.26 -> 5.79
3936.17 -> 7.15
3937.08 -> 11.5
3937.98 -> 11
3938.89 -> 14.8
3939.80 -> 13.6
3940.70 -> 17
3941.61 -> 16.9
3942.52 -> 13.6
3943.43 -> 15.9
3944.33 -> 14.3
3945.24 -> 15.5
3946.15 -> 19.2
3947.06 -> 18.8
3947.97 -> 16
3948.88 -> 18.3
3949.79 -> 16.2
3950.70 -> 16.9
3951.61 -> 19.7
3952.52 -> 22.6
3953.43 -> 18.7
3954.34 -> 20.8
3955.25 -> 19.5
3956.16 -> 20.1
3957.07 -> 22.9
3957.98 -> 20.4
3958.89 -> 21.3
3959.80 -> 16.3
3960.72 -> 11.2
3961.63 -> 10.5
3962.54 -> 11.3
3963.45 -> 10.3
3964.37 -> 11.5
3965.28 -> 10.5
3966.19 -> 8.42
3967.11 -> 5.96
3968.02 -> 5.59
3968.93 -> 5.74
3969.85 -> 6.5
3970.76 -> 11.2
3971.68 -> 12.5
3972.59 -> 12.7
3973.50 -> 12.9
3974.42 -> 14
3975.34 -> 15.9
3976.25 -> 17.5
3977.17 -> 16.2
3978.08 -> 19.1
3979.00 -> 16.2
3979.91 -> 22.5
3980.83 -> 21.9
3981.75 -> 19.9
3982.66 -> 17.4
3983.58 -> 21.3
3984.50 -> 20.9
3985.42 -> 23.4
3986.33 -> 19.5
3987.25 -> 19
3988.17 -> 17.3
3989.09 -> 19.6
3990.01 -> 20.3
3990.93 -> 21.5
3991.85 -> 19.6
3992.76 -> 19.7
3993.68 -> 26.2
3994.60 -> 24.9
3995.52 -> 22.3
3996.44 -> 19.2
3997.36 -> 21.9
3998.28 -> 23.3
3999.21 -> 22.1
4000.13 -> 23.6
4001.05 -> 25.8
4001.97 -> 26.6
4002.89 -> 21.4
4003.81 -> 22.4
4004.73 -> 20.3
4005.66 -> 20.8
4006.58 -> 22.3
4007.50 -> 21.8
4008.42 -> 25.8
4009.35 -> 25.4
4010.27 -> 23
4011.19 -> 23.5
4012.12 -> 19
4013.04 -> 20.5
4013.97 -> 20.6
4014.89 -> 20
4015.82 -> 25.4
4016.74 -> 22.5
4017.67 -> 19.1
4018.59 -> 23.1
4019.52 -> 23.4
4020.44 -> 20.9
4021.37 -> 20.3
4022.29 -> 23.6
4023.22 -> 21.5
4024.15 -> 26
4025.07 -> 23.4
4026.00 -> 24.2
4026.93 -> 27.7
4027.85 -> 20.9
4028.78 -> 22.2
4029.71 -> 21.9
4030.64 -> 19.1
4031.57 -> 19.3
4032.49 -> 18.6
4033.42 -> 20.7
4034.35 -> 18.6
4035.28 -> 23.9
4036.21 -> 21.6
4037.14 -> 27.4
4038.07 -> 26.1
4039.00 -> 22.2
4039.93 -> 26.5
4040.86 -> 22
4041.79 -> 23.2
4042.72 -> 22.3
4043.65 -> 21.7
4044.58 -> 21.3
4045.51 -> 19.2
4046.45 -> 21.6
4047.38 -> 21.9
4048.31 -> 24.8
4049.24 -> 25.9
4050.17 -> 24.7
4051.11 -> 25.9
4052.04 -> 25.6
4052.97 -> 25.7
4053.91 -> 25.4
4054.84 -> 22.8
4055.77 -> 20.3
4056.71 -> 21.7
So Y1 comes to 1.0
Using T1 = -1.0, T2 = -1.0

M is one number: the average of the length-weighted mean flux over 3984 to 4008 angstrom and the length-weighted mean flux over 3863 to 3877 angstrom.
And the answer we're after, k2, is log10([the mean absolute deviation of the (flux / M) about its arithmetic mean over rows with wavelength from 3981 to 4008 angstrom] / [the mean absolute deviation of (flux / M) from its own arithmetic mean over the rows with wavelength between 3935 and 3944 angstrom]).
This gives -0.22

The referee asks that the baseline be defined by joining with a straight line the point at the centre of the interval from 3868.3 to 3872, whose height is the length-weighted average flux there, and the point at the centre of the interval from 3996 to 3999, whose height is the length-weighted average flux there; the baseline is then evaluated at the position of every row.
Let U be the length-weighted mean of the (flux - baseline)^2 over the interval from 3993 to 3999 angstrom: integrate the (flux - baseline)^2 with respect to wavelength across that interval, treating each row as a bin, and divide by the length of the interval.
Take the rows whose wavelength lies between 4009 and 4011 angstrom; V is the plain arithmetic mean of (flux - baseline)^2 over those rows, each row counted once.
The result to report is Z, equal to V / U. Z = 0.9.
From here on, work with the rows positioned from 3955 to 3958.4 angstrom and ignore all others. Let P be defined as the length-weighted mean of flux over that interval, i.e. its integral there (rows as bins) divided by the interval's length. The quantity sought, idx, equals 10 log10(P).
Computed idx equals 13.2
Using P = 21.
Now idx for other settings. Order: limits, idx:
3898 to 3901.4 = 12.4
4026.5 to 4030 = 13.7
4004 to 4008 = 13.3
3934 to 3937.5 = 9.1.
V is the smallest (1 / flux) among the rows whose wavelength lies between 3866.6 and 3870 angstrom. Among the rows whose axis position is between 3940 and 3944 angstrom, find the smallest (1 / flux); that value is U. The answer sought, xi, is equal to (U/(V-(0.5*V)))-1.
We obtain 0.9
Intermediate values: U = 0.059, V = 0.061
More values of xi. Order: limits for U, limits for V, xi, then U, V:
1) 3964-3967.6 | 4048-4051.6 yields 3.5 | 0.087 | 0.039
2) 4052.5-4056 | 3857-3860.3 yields 0.0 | 0.039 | 0.075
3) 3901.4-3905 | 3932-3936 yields -0.1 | 0.052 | 0.117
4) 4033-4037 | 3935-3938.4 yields 0.0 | 0.042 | 0.087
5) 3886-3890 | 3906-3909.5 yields 2.0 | 0.078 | 0.052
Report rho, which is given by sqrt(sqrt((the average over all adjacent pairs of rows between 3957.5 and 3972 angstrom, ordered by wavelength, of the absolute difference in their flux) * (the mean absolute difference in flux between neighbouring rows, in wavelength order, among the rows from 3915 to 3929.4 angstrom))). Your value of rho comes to 1.41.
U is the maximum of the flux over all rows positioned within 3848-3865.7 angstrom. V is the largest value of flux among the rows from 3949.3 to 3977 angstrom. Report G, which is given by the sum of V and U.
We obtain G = 42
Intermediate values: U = 18.9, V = 22.9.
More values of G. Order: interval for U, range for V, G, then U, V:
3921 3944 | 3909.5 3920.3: 41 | 18.6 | 22.3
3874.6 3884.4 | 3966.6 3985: 41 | 18.3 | 22.5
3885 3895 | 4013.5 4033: 47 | 19.2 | 27.7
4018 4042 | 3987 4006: 54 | 27.7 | 26.6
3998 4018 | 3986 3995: 53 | 26.6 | 26.2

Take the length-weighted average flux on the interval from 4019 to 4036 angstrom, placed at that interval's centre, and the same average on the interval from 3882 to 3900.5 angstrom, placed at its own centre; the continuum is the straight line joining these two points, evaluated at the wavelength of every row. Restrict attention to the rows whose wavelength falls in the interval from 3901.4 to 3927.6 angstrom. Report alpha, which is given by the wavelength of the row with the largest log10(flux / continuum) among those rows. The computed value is 3916.28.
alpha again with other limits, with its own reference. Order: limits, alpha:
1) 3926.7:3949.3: 3946.15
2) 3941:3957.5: 3957.07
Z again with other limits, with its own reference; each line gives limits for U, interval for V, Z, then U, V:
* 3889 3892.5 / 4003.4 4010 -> 0.7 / 6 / 4.3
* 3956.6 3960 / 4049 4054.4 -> 0.4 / 6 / 2.5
